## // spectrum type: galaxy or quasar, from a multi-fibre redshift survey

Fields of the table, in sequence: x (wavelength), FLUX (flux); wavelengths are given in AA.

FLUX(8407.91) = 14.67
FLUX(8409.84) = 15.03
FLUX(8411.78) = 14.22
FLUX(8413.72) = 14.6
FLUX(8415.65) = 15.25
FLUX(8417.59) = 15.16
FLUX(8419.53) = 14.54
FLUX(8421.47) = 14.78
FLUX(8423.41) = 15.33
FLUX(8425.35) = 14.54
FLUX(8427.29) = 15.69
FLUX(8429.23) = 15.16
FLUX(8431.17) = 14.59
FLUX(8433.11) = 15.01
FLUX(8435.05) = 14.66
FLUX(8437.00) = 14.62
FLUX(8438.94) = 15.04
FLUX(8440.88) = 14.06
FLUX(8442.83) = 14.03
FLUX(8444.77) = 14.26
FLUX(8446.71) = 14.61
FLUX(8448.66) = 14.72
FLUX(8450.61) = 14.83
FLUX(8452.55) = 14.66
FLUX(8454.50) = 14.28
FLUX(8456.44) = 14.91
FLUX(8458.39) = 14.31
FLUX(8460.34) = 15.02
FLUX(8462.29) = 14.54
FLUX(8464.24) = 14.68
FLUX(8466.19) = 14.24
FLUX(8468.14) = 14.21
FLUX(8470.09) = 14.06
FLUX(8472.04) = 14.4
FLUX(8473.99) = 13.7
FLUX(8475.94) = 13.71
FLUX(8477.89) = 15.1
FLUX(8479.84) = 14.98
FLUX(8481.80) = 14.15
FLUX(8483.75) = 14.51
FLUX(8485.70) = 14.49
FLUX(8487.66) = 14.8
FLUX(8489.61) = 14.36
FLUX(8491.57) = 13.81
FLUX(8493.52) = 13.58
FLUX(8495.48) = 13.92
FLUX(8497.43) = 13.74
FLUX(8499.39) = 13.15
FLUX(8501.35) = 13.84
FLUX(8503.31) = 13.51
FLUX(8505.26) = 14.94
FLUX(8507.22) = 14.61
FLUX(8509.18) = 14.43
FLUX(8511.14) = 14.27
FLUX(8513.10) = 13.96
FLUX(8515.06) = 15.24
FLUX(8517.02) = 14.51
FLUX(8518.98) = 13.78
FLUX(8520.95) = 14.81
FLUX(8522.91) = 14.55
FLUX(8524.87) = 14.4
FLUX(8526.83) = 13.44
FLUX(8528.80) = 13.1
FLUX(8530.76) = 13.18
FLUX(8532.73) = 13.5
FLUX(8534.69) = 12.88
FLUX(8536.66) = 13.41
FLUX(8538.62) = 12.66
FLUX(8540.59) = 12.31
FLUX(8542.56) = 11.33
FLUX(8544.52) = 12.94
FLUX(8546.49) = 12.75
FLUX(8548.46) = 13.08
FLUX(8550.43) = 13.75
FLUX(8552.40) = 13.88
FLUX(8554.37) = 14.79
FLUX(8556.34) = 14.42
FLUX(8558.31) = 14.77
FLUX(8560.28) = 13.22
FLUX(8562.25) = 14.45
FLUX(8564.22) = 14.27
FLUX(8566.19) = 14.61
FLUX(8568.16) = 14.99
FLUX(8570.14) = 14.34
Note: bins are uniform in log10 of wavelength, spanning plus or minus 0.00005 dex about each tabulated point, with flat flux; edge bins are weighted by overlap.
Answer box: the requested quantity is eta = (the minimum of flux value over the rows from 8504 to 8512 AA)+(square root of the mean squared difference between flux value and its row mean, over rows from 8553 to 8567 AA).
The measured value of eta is 14.8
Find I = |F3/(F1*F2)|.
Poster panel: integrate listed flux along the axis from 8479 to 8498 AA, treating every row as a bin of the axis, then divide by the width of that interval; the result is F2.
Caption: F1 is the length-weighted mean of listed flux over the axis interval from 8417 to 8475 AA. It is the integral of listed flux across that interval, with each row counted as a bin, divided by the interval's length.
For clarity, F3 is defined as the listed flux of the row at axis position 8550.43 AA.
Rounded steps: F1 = 14.6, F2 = 14.2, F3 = 13.75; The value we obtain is 0.0661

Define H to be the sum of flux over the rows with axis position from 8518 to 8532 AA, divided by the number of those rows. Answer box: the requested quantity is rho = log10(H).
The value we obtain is 1.143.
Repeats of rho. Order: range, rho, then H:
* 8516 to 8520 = 1.151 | 14.1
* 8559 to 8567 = 1.150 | 14.1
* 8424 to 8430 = 1.180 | 15.1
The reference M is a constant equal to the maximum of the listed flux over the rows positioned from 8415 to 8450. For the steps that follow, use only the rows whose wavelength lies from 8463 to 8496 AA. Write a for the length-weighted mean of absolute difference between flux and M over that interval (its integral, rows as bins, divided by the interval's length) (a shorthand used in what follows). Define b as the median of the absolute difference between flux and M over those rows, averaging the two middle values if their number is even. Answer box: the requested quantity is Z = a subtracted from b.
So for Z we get 0.04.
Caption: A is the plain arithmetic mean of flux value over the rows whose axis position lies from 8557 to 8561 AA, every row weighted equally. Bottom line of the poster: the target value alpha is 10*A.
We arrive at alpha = 140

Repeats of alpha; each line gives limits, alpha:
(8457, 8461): 147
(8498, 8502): 135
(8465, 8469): 142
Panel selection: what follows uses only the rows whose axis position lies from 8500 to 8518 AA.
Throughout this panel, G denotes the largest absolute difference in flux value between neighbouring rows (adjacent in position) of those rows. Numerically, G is 1.43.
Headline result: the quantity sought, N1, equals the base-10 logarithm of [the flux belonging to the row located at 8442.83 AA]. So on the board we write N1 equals 1.15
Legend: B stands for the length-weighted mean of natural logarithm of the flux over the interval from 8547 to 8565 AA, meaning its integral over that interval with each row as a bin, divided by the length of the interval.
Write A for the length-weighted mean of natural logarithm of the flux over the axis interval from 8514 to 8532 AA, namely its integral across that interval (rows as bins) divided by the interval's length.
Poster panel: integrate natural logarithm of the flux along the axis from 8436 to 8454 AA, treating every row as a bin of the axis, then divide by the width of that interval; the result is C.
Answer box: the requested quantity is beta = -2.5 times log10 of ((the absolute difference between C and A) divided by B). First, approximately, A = 2.64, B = 2.64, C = 2.68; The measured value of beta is 4.8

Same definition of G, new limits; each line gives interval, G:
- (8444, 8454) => 0.35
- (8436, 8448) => 0.98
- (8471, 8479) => 1.39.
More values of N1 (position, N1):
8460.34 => 1.18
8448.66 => 1.17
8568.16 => 1.18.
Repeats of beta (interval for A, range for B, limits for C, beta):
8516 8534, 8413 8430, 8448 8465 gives 4.3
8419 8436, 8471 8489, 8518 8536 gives 3.7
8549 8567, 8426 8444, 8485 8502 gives 5.4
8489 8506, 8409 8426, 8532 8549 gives 3.8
